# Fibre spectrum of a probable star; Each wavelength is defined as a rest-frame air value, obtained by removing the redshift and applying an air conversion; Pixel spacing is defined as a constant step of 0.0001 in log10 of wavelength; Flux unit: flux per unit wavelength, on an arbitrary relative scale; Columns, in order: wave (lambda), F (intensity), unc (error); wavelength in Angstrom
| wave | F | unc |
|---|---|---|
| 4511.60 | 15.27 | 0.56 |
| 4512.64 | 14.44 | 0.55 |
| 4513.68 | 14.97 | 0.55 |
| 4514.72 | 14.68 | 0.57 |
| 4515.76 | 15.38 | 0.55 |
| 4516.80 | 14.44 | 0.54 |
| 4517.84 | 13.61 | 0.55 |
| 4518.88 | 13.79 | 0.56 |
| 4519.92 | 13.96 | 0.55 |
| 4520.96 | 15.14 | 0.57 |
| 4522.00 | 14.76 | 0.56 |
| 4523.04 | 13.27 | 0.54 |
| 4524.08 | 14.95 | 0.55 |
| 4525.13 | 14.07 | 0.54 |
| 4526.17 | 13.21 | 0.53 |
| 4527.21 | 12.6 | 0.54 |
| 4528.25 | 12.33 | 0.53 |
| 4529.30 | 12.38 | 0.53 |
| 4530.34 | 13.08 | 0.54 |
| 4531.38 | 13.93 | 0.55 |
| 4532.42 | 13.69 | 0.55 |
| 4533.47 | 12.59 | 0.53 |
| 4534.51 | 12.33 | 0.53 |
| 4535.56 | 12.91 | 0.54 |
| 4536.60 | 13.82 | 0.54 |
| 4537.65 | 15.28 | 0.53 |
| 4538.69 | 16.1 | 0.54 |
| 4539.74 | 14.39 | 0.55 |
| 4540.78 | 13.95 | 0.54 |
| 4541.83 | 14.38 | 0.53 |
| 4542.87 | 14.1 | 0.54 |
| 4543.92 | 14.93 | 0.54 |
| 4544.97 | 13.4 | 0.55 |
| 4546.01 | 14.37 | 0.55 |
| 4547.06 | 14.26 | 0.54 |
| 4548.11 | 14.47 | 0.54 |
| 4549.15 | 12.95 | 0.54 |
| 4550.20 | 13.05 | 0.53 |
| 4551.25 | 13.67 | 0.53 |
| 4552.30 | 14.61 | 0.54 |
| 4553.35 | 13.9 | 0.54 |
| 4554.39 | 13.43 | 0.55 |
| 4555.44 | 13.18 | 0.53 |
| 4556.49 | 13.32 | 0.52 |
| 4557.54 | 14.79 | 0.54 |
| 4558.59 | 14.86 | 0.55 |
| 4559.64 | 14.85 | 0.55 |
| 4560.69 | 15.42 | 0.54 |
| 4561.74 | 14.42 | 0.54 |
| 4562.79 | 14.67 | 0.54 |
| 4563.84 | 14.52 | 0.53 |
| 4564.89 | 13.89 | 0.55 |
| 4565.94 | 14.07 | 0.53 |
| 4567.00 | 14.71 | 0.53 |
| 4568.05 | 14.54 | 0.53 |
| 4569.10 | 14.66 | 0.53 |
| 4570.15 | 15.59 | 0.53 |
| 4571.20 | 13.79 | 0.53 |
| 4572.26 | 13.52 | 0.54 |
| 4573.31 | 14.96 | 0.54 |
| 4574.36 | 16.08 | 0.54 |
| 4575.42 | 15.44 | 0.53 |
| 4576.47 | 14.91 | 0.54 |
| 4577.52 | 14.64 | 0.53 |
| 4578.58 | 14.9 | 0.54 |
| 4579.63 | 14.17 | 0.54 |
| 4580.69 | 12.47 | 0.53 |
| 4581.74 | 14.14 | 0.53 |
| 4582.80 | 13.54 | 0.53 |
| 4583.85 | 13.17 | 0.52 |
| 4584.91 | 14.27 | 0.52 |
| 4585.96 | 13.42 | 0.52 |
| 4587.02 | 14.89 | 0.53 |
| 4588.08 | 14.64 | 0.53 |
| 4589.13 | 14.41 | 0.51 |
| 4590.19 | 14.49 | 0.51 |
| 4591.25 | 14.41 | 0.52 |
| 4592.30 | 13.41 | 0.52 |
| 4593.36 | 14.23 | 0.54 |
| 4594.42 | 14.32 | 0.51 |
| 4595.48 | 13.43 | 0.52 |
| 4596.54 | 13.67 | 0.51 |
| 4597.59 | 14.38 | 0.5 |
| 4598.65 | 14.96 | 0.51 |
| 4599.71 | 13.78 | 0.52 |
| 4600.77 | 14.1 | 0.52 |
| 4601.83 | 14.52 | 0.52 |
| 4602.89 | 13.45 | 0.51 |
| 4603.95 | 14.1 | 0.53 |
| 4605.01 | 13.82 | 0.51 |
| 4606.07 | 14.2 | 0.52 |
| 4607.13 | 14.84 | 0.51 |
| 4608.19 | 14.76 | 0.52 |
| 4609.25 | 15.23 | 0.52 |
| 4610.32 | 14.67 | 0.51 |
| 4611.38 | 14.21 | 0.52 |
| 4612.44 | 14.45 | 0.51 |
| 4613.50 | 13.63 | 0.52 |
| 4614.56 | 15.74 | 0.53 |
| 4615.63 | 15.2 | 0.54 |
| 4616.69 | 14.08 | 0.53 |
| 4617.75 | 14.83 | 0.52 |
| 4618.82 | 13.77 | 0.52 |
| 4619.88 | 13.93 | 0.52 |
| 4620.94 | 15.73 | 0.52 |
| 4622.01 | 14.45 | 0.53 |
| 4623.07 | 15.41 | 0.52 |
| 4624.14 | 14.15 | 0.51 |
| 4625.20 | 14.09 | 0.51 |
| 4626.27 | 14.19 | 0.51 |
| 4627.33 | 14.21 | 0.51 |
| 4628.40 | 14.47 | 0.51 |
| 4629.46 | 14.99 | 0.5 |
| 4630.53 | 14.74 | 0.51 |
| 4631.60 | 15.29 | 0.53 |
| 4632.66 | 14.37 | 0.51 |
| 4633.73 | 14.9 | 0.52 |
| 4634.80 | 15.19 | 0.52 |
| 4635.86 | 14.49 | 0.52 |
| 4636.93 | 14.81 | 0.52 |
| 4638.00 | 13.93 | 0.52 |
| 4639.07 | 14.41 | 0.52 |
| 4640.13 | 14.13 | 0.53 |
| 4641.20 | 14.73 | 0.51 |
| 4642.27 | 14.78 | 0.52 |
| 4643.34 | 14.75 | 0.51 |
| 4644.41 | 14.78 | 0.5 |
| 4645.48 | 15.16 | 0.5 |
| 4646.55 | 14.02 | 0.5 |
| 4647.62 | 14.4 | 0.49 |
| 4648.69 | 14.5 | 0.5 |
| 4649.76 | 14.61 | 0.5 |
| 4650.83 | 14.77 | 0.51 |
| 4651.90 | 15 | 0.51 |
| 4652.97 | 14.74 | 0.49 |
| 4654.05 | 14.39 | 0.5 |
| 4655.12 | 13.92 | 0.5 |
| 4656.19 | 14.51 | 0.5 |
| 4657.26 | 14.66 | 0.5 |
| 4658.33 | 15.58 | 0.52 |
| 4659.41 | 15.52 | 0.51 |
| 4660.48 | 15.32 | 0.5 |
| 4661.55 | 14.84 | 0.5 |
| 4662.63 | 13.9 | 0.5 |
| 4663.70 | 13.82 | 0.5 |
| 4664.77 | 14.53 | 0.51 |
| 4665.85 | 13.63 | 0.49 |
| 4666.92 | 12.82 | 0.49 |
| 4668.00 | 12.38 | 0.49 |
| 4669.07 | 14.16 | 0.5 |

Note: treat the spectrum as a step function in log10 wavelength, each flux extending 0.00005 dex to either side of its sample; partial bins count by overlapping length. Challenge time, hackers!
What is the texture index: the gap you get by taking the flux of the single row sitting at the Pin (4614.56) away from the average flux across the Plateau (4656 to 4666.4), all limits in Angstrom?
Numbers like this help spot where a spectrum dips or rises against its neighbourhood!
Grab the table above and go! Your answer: -1.1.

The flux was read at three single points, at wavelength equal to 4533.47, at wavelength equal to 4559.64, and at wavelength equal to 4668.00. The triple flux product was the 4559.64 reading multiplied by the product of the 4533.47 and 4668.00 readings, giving 2315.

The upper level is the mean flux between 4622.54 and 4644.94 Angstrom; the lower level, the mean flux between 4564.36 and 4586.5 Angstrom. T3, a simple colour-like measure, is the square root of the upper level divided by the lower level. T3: 1.010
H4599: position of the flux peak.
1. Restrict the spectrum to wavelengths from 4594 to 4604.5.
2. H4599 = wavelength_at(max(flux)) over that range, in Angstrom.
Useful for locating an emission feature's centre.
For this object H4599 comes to 4598.65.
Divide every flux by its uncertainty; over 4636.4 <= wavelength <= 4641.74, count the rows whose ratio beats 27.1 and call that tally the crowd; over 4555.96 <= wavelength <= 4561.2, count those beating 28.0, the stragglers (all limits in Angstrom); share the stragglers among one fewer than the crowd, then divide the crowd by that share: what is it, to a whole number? 6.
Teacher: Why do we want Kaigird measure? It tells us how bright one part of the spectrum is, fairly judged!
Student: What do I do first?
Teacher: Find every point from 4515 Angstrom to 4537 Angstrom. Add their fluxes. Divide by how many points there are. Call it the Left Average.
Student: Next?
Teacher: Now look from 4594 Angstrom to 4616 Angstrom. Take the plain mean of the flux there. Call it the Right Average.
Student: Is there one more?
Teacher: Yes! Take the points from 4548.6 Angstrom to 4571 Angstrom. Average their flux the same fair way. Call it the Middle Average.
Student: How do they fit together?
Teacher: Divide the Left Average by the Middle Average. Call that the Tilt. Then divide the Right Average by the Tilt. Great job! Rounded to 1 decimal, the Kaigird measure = 15.0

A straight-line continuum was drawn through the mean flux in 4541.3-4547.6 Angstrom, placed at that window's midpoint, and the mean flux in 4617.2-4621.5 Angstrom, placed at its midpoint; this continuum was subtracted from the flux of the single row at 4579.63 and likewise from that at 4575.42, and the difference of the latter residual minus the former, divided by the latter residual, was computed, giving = 1.2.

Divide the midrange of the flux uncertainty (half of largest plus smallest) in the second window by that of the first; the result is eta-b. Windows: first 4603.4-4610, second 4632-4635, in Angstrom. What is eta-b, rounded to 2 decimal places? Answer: 0.99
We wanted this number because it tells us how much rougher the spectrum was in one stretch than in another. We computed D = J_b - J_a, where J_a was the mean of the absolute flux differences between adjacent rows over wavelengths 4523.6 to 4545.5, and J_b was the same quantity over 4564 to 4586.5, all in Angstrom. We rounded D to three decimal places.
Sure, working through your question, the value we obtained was 0.029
